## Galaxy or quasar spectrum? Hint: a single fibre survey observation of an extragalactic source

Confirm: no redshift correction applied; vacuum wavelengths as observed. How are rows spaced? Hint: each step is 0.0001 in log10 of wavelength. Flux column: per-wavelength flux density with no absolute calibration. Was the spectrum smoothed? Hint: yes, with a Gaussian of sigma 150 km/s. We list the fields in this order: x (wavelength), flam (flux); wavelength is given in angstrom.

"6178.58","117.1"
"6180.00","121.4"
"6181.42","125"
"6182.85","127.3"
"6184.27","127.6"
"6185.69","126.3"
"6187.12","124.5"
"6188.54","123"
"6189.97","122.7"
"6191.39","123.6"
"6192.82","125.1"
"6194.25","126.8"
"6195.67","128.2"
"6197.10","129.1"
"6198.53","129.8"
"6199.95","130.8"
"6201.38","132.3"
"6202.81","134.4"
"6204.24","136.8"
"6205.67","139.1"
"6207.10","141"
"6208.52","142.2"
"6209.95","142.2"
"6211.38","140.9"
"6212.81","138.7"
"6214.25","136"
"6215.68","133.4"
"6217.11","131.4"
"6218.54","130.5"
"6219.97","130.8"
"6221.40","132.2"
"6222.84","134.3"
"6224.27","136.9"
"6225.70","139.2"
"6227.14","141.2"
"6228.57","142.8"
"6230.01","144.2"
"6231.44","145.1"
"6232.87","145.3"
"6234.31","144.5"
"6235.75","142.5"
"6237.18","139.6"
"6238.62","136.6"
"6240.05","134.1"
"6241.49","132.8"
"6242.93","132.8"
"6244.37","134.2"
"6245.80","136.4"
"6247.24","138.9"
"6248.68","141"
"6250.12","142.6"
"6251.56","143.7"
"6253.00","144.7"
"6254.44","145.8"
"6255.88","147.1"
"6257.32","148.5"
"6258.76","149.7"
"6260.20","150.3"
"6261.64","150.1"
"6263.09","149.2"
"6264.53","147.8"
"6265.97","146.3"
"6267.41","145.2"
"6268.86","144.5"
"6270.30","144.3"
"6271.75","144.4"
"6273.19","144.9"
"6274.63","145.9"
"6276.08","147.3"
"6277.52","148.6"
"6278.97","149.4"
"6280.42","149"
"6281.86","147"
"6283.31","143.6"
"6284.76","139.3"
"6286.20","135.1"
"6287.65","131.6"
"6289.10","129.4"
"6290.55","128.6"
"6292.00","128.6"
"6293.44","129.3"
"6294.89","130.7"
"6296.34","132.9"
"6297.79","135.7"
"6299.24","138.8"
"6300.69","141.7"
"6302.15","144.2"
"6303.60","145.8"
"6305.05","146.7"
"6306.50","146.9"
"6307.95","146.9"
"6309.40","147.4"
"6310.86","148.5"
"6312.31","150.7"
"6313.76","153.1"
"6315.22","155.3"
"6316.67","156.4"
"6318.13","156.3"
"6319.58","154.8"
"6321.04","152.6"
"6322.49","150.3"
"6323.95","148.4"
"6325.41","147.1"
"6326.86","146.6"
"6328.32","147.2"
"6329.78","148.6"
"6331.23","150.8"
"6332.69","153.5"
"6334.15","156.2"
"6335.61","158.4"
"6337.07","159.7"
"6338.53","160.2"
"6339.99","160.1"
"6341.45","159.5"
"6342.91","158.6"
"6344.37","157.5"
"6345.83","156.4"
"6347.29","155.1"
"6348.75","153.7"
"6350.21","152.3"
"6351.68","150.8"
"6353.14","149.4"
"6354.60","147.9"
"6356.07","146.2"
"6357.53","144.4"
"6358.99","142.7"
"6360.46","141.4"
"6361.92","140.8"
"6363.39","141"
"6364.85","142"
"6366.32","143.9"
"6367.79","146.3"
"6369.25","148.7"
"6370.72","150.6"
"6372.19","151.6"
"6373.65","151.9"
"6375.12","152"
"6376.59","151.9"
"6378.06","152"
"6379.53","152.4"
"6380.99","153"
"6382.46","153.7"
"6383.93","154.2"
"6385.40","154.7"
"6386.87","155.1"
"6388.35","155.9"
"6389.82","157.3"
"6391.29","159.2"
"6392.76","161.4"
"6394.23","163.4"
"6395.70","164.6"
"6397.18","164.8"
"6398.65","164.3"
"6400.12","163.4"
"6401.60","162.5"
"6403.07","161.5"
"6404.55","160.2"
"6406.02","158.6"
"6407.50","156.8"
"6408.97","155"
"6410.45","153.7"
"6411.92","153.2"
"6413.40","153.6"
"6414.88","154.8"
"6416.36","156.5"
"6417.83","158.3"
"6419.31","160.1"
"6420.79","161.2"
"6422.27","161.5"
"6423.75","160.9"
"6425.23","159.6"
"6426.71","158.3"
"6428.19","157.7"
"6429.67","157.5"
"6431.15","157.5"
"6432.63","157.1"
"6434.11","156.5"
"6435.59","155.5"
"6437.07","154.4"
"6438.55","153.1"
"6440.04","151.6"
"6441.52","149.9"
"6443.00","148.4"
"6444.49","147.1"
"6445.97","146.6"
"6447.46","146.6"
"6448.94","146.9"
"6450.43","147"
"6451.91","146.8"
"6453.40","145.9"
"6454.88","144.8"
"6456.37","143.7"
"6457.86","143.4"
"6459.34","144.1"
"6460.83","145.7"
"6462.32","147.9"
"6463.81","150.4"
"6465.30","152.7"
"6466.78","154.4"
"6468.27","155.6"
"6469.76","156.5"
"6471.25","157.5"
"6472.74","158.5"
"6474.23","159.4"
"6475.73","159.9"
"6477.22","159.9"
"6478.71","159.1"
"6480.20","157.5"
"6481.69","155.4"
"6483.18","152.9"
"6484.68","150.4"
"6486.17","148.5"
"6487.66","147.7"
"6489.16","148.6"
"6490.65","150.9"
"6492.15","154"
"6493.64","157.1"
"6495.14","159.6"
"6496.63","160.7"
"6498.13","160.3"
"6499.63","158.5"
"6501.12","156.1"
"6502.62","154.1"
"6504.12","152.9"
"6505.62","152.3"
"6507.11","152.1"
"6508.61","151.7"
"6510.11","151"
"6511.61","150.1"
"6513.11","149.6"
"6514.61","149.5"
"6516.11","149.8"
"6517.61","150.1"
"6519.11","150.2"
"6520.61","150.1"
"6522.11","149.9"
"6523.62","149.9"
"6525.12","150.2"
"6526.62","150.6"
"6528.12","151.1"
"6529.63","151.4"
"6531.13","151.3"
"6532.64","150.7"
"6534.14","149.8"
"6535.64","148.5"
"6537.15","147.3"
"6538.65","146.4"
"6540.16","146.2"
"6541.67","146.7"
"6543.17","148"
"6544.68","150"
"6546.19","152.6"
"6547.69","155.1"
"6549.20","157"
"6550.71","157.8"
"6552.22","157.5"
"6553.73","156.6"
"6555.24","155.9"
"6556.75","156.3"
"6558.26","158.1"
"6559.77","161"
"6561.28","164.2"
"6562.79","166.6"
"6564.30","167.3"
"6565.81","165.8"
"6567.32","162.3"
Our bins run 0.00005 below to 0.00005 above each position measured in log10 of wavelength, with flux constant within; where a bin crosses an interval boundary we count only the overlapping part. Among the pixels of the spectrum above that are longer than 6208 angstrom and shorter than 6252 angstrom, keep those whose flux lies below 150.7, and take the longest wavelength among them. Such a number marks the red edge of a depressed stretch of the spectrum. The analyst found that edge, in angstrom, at 6251.56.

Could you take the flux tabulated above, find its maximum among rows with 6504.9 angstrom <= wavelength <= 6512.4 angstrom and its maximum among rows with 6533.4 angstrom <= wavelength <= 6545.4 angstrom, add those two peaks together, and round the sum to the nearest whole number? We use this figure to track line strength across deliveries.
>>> 302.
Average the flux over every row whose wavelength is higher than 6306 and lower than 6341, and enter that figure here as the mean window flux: 152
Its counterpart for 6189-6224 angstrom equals 133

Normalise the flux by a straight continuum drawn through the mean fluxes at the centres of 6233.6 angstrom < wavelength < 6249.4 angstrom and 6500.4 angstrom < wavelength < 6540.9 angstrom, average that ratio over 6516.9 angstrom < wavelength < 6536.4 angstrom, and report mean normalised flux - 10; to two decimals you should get -9.00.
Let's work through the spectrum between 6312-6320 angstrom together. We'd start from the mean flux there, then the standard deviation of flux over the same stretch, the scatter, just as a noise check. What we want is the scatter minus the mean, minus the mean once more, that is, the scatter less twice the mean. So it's -307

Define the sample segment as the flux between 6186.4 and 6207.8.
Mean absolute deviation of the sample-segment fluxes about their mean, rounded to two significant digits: 4.7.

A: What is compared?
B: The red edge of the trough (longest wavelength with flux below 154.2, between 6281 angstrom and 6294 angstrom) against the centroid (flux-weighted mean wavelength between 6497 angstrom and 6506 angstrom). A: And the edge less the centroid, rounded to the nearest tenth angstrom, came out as -208.4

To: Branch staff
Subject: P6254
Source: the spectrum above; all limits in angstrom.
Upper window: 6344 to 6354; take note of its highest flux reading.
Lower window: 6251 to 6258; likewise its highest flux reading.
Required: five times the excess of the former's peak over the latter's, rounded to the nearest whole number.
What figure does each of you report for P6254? 45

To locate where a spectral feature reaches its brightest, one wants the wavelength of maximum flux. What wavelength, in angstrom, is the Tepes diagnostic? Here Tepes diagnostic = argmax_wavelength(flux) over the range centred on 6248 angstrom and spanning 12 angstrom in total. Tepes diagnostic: 6253.00 angstrom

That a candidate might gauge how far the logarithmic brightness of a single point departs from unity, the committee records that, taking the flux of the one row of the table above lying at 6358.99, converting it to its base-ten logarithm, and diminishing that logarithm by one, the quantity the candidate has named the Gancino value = 1.15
